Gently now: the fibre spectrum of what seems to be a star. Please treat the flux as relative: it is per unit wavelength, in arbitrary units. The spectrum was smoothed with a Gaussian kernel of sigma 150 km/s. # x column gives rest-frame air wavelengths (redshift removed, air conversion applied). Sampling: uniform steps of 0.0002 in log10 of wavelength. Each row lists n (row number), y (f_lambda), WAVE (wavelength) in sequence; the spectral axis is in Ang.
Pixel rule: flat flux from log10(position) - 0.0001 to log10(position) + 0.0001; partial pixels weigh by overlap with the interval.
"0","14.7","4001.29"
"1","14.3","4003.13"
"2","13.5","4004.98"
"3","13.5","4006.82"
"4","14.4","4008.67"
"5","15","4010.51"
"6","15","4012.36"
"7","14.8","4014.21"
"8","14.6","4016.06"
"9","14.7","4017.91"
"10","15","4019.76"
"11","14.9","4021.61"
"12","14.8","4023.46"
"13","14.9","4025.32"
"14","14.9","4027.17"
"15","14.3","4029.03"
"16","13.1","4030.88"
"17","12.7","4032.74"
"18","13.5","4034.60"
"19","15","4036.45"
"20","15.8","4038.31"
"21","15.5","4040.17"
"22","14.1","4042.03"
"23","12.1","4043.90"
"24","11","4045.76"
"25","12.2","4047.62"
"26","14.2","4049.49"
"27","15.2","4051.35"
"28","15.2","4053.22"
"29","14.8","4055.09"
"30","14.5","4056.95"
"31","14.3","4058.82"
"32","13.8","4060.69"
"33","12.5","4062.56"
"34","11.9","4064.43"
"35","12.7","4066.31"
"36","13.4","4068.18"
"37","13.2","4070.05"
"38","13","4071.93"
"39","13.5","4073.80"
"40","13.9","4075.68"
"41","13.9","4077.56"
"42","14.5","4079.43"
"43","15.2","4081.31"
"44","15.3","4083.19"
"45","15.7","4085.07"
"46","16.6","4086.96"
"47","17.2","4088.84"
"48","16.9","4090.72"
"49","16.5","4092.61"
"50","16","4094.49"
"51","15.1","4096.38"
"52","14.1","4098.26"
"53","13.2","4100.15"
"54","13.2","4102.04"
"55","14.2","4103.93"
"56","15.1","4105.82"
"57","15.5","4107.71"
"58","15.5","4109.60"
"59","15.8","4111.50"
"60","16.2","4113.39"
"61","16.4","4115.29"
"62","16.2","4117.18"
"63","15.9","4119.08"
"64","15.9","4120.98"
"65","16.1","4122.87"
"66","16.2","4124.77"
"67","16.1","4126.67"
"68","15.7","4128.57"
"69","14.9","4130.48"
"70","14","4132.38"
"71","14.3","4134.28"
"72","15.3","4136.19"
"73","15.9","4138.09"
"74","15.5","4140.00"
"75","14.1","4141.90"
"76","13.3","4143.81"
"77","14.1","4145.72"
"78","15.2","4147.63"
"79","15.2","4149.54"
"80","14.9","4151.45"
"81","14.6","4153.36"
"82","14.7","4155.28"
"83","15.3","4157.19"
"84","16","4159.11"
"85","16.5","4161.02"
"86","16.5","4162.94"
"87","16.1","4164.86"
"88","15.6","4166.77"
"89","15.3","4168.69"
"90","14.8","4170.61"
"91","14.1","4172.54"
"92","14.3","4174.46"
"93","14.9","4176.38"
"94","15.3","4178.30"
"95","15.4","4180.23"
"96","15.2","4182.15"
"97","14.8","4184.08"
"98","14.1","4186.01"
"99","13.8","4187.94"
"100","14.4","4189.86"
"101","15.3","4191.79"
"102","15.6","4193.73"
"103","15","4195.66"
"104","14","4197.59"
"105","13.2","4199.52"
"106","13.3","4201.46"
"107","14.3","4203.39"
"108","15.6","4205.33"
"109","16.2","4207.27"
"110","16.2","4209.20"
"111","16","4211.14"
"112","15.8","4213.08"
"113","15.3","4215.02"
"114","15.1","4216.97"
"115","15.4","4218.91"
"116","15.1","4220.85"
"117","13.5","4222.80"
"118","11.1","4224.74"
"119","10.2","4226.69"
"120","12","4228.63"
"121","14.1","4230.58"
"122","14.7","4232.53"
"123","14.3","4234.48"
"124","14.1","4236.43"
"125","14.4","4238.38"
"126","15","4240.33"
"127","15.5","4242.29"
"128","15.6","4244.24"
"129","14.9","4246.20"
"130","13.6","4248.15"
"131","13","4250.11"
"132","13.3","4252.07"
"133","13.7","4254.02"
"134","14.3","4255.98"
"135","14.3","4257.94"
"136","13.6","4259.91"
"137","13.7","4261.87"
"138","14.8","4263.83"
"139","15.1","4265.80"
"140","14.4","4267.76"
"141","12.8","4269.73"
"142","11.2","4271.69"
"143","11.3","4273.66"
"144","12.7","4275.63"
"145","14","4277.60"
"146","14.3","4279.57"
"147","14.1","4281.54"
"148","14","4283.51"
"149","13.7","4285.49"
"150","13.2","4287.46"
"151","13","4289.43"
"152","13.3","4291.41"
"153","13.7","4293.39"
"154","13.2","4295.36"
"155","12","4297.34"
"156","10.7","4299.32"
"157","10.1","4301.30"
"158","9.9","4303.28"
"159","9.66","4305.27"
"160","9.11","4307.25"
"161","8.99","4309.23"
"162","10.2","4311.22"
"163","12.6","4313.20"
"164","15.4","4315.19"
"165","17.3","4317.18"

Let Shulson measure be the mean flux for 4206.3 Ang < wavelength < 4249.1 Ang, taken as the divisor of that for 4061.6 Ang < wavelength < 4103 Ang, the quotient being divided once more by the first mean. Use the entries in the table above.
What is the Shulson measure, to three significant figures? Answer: 0.0690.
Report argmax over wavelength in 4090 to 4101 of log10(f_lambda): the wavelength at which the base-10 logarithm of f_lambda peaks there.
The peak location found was 4090.72 Ang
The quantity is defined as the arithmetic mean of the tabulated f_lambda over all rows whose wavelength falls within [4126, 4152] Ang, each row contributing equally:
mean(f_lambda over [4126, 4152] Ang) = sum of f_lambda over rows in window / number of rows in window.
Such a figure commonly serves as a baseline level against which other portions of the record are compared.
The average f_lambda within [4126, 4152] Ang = 14.9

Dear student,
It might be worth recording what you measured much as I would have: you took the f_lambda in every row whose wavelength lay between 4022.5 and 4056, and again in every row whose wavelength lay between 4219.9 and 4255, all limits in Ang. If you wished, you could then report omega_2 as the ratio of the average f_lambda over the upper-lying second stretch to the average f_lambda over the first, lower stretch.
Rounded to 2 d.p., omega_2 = 0.98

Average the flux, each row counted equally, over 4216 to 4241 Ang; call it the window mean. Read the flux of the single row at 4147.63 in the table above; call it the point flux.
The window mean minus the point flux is -1.4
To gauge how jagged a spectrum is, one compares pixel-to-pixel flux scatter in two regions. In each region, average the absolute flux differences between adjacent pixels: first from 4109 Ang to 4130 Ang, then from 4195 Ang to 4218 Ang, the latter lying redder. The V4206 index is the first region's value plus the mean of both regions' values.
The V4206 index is 0.60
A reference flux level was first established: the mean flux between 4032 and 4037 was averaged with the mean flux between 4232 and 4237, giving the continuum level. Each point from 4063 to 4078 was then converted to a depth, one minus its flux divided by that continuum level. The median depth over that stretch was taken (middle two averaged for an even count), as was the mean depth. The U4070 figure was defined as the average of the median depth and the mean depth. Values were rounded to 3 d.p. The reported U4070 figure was 0.057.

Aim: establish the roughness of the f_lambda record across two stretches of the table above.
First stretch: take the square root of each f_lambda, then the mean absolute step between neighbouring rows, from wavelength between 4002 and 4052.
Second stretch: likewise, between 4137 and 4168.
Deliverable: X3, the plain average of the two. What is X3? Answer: 0.080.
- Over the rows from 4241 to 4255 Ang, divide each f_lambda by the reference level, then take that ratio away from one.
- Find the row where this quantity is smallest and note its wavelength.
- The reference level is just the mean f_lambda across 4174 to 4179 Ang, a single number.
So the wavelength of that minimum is 4244.24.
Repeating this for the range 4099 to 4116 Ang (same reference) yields 4115.29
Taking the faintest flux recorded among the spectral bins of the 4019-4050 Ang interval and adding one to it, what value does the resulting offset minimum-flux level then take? 12.0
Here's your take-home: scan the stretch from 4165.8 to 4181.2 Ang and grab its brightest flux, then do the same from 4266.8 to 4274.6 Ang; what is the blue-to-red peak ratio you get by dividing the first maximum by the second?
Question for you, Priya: 1.08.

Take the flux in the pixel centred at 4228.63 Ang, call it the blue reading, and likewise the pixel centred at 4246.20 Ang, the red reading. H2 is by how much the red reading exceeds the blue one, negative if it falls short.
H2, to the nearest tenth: 2.9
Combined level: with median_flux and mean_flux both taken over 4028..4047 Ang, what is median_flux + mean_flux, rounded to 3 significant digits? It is 27.5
